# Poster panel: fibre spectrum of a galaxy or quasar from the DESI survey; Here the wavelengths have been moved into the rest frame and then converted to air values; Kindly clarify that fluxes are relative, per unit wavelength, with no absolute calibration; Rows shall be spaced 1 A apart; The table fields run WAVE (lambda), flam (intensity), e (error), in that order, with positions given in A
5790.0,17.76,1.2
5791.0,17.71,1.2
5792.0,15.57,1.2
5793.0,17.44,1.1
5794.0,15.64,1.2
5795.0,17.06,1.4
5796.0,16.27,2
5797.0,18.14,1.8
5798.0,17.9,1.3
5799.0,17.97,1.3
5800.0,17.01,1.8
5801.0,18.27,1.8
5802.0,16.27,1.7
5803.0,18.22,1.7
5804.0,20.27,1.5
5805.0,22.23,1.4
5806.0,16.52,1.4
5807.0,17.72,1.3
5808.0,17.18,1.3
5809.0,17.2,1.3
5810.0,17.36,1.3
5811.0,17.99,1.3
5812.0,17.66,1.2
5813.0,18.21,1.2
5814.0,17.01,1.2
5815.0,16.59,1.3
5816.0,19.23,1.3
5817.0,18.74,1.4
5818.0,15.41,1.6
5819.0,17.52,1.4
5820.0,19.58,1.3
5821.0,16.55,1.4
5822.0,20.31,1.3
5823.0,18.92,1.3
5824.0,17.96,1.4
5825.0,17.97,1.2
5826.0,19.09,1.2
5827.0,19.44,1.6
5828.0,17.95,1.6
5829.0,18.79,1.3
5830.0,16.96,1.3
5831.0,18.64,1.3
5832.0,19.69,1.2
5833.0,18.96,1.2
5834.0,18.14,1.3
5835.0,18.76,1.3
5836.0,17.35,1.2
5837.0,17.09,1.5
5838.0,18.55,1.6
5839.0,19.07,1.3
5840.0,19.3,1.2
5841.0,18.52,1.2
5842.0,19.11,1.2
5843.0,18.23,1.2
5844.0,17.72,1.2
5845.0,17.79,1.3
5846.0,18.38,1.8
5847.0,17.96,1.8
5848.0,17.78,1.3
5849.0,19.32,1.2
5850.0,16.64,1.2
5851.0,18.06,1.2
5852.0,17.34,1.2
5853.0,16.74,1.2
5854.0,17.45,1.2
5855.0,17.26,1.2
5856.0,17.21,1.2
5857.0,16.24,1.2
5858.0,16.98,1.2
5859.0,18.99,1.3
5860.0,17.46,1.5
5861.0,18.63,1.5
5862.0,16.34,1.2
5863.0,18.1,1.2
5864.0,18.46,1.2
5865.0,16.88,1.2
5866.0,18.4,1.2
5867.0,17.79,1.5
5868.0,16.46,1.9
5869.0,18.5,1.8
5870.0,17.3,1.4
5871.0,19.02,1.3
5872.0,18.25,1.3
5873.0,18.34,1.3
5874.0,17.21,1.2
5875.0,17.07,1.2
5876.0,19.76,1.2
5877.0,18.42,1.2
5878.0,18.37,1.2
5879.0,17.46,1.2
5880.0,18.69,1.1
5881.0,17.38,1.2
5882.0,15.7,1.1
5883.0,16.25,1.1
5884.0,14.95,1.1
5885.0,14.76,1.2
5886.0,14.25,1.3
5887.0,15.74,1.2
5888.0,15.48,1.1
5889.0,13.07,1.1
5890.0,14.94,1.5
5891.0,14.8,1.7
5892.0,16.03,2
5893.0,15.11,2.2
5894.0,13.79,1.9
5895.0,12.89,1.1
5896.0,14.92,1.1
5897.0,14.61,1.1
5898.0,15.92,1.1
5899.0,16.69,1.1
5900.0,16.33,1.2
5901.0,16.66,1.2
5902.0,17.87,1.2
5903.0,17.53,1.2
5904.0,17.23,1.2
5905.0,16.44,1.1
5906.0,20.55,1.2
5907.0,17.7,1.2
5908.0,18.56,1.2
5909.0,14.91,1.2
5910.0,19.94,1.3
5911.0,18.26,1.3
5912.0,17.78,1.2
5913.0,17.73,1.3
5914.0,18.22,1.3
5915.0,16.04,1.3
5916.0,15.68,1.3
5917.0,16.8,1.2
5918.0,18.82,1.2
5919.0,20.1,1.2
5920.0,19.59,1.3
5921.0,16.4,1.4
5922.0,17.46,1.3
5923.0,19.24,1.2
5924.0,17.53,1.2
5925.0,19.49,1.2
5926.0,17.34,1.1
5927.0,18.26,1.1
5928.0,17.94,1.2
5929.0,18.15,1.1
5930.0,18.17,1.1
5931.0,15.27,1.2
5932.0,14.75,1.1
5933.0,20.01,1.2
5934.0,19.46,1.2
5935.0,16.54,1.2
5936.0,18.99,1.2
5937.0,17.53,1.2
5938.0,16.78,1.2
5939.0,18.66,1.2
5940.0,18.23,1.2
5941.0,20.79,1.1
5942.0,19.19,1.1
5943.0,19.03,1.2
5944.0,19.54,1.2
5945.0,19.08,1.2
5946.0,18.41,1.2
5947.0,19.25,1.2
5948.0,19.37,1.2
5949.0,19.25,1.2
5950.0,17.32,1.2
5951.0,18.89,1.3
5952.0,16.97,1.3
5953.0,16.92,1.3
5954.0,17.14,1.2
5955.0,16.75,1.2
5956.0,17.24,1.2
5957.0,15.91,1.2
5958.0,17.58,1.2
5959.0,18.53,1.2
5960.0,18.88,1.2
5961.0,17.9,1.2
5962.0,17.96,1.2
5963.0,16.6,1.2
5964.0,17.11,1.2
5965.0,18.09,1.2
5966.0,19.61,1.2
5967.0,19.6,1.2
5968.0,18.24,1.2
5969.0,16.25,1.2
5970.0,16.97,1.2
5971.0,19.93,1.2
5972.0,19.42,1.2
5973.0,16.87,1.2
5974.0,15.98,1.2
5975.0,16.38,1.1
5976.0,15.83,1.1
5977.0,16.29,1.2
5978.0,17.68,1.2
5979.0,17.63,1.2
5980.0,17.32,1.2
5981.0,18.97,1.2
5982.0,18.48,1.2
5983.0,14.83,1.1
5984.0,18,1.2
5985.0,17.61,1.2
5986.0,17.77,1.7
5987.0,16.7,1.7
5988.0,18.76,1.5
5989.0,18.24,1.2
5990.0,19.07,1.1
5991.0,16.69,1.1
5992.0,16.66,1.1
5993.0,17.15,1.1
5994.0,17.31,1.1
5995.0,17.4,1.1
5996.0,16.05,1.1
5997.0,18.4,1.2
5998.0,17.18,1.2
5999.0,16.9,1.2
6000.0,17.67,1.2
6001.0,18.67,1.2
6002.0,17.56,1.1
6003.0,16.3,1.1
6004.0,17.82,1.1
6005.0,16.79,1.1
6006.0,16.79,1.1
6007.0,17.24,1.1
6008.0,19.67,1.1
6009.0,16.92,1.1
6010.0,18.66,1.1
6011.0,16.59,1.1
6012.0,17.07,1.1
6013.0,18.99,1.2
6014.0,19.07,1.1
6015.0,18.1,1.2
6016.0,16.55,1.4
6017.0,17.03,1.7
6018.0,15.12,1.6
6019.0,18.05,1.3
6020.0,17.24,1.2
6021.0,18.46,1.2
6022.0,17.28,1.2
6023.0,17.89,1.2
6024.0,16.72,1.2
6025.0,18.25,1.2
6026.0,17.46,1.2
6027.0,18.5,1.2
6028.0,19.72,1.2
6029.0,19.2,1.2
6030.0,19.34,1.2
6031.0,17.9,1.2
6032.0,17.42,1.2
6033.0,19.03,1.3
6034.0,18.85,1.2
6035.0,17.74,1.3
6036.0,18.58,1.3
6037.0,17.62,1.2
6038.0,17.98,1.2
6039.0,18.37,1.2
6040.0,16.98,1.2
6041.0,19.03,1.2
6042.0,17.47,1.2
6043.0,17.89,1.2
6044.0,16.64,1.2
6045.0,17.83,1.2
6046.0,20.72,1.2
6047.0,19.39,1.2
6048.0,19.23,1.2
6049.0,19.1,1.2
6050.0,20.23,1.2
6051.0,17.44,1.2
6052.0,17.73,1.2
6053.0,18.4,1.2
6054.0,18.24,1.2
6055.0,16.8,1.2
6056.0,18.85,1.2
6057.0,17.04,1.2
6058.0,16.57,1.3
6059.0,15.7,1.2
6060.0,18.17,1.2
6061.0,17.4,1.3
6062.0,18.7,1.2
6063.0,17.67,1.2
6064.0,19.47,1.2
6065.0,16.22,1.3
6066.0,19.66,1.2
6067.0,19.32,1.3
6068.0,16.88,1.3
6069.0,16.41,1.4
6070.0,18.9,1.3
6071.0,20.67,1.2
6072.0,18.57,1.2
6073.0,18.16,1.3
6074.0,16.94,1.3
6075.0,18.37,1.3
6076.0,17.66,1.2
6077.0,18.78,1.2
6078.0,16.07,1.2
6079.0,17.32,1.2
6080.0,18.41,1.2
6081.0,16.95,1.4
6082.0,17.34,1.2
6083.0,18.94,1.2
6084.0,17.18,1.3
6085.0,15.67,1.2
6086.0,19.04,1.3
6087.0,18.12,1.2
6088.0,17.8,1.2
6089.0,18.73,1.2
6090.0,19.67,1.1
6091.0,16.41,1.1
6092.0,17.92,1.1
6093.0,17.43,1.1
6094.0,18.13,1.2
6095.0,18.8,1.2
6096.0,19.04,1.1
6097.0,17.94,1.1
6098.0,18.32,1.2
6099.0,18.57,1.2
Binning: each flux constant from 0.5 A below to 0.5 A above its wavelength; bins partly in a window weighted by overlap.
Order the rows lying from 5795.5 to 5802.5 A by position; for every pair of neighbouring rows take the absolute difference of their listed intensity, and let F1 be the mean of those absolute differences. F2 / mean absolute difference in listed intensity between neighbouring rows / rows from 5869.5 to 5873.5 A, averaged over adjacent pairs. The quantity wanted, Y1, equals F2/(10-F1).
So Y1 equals 0.096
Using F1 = 1.07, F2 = 0.9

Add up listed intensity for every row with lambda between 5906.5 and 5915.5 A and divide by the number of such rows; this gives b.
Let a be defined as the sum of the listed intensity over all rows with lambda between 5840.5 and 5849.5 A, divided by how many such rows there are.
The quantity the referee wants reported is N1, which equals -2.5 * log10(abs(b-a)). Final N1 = 0.5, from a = 18.3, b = 17.7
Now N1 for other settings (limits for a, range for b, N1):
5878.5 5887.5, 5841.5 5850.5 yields -0.7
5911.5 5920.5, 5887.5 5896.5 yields -1.3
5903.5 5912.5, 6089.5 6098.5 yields 1.5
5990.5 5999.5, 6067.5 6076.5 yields 0.0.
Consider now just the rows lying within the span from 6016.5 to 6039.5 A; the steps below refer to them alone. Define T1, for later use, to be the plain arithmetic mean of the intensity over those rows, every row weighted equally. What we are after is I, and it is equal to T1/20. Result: 0.899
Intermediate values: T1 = 18.0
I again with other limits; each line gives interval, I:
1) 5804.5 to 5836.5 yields 0.909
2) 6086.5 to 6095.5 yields 0.906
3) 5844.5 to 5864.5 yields 0.883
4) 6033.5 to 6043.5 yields 0.903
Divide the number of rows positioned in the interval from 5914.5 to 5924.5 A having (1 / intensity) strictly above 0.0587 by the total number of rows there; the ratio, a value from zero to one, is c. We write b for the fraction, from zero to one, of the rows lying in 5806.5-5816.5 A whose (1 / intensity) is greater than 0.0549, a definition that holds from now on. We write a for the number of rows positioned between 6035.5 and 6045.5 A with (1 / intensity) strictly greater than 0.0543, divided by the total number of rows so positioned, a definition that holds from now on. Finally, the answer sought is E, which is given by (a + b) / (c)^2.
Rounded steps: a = 0.80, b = 0.90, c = 0.40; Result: 11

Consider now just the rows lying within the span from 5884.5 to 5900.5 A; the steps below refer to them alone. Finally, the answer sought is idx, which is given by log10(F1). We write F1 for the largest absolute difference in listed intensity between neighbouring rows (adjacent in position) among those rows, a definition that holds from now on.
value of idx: 0.38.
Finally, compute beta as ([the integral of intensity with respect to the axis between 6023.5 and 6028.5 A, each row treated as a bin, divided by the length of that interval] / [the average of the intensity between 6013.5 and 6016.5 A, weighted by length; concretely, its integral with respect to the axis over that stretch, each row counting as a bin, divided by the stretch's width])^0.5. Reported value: 1.01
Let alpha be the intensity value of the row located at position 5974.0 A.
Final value 15.98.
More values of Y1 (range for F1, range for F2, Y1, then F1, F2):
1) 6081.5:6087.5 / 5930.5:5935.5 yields 0.283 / 1.83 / 2.3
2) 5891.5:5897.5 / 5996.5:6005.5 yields 0.115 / 1.10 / 1.0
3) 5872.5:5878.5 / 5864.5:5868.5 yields 0.129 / 1.07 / 1.2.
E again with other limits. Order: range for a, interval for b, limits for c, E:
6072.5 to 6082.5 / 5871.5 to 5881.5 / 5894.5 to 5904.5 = 3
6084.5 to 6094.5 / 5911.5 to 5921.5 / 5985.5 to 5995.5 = 14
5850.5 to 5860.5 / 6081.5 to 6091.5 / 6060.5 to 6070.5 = 17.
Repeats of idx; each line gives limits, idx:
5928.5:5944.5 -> 0.72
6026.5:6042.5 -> 0.31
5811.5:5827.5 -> 0.58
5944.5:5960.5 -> 0.29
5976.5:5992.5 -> 0.56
